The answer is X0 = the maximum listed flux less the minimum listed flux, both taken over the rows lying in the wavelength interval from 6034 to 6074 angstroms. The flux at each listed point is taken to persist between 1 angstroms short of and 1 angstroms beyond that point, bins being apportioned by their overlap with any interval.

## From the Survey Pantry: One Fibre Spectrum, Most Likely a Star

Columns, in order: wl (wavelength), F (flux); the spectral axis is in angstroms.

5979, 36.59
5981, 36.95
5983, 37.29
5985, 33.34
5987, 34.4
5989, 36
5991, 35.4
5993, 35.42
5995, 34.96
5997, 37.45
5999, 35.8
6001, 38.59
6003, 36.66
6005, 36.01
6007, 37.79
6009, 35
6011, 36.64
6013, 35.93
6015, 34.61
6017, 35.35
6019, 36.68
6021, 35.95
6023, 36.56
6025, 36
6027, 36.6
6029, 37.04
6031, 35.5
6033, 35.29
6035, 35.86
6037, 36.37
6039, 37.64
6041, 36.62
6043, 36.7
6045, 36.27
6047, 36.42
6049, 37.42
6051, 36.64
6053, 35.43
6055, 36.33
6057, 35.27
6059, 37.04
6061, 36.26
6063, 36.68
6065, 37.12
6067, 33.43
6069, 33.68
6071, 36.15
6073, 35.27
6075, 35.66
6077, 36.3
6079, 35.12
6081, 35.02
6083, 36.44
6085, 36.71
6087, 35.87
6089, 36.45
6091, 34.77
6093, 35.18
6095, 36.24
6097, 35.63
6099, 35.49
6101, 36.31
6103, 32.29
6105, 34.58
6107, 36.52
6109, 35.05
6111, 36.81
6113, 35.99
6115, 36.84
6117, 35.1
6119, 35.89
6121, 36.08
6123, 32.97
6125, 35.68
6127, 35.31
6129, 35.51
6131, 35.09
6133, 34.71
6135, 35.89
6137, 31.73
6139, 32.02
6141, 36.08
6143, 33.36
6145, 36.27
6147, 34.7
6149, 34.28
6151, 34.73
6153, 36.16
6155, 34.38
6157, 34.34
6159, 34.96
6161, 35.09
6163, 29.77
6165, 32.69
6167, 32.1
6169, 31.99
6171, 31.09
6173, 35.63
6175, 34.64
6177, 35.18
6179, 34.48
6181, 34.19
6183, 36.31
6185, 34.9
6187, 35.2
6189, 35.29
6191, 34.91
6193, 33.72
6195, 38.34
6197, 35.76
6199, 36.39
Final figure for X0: 4.2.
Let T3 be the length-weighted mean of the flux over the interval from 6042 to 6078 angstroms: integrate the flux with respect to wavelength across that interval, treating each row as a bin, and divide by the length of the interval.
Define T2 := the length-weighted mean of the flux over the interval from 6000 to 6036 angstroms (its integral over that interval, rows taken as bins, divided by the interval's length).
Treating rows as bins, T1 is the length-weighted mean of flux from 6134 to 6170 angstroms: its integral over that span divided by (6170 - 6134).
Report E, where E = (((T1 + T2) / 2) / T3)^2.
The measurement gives 0.95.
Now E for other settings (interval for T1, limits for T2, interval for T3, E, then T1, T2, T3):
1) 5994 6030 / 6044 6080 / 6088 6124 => 1.04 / 36.3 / 35.92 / 35.5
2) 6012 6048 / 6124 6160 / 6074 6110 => 1.00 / 36.2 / 34.73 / 35.5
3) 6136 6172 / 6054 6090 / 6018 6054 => 0.91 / 33.7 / 35.82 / 36.4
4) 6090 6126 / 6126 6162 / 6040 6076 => 0.95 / 35.4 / 34.70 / 36.0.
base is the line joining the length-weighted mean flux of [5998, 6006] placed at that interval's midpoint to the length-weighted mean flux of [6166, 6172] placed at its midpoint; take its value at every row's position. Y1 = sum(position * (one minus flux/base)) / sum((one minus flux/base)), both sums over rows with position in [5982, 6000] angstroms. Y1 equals 5989.5 angstroms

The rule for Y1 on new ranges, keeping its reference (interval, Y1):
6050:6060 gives 6055.5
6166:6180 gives 6175.7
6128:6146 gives 6137.1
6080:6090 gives 6085.6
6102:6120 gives 6113.4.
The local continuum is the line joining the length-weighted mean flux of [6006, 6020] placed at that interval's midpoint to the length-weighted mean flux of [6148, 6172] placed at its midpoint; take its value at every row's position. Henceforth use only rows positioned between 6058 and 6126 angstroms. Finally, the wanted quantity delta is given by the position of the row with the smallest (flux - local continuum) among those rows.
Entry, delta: 6103 angstroms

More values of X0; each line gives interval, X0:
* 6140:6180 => 6.5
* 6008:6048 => 3.0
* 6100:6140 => 5.1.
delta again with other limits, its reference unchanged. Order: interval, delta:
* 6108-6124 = 6123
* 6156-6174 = 6163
